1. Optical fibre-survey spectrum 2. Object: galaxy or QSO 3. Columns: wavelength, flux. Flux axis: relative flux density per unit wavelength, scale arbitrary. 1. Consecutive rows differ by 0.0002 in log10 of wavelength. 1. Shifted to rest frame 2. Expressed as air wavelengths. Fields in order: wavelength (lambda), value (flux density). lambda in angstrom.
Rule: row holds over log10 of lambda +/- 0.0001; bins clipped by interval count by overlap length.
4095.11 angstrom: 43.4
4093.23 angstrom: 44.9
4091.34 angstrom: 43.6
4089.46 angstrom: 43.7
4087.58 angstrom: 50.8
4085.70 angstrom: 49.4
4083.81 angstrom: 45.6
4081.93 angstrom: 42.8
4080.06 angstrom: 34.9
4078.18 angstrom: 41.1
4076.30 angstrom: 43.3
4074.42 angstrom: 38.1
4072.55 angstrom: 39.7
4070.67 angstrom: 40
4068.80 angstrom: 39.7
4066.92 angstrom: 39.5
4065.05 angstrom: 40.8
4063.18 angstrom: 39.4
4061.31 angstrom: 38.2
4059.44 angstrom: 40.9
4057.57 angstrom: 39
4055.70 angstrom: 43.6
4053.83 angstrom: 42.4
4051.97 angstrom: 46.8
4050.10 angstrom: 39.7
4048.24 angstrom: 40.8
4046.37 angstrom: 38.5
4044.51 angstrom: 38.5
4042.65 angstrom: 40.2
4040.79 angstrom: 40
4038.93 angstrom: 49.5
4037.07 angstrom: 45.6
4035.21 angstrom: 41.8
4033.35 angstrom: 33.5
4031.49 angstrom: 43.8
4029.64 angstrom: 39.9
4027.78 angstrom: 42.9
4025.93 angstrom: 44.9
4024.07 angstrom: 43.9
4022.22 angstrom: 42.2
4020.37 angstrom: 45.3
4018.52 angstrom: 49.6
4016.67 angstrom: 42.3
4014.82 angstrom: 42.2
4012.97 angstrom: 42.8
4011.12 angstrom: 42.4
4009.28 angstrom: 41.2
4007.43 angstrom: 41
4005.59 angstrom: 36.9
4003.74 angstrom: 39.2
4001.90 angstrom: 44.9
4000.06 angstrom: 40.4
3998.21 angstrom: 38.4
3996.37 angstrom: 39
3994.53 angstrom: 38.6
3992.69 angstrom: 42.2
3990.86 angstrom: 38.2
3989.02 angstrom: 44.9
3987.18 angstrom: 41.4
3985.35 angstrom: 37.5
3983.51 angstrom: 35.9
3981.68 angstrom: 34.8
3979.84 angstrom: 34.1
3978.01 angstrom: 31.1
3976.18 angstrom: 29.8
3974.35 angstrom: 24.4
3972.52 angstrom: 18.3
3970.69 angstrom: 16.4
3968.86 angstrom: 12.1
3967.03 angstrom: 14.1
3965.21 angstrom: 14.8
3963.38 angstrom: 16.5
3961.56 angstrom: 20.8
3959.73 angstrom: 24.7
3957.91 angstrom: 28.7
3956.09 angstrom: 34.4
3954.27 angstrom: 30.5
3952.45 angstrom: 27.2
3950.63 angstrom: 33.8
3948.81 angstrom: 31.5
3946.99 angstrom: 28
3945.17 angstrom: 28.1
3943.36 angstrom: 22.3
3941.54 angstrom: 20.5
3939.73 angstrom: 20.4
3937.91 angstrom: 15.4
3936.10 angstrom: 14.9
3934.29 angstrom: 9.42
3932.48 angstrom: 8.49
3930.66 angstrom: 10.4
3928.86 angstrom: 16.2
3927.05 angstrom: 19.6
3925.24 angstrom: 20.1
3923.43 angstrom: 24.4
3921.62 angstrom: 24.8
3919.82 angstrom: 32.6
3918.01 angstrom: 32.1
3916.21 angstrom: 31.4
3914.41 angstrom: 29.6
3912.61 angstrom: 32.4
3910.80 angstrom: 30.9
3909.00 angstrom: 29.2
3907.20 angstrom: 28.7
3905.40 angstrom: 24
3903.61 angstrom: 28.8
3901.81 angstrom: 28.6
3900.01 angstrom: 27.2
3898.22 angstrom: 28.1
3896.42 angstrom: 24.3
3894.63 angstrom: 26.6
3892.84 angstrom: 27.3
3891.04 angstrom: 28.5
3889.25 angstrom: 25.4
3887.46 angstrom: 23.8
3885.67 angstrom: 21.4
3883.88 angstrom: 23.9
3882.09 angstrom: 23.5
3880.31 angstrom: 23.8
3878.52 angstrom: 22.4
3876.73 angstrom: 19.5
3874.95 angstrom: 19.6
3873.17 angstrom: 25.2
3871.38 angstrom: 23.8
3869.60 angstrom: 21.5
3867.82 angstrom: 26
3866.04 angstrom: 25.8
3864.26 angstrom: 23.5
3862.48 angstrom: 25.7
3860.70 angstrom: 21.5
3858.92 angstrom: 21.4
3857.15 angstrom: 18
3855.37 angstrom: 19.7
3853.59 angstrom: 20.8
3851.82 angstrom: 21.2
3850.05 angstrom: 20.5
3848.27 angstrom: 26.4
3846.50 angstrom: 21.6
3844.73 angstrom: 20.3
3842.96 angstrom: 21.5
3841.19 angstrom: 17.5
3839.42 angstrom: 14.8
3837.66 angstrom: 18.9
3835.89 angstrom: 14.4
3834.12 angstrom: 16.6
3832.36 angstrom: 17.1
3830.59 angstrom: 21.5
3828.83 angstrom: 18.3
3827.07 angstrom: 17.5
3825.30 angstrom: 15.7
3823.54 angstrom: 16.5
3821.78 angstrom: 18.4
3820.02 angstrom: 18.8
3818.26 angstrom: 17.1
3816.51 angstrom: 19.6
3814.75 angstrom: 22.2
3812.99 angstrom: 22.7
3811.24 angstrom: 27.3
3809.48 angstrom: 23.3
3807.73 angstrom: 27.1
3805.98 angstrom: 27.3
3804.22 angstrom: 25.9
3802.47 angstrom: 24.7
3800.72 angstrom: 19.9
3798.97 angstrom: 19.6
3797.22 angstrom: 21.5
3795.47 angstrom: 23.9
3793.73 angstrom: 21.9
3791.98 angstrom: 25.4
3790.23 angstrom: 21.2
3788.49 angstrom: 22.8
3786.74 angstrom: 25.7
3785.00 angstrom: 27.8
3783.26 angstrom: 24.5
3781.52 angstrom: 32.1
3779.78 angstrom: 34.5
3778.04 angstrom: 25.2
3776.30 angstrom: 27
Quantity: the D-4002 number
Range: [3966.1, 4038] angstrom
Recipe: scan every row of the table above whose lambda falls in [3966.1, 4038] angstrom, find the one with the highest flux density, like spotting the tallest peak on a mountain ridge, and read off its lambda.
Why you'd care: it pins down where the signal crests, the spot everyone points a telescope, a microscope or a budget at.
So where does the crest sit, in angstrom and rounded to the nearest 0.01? 4018.52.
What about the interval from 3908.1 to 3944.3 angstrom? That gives 3919.82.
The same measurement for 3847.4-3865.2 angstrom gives 3848.27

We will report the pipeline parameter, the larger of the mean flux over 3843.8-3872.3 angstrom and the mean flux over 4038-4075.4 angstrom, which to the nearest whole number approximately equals 41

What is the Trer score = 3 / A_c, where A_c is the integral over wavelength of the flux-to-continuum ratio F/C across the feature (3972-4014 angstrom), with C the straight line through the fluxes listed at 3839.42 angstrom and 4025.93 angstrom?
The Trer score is 0.076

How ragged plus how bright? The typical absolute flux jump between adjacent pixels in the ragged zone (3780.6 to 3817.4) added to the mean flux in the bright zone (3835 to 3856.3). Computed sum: 23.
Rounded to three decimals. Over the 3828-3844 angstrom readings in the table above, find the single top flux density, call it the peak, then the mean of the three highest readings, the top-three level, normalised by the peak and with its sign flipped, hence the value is -0.960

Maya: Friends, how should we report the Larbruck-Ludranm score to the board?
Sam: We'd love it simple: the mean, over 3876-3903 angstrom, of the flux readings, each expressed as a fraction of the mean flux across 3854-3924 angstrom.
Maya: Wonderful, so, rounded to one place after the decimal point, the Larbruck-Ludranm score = 1.0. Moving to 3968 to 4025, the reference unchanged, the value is 1.5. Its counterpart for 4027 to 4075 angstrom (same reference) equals 1.6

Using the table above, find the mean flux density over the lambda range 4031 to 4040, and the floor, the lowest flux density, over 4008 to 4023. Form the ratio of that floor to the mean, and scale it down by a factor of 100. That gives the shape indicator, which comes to 0.0096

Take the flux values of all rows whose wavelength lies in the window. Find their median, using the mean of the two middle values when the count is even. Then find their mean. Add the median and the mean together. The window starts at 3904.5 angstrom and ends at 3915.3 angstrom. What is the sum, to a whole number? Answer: 59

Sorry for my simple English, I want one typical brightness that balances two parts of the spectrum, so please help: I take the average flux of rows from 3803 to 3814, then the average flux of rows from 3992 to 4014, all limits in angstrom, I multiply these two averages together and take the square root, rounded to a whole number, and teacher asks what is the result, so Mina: 32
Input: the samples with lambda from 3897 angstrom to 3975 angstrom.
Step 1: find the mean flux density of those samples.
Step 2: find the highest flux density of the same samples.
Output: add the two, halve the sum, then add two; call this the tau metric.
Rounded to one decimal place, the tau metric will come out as 31.0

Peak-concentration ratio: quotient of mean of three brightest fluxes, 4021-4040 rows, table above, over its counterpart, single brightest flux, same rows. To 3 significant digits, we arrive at 0.943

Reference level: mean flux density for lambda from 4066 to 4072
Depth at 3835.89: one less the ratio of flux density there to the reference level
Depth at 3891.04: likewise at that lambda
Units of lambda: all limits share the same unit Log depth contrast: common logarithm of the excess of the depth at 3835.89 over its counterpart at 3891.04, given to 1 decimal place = -0.4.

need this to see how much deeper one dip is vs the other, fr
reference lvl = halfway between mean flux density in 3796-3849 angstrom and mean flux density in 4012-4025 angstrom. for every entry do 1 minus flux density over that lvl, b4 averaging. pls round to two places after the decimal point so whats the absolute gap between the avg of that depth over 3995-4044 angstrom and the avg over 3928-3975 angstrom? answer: 0.66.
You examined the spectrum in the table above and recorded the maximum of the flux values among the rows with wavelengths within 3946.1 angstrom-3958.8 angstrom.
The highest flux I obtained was 34.4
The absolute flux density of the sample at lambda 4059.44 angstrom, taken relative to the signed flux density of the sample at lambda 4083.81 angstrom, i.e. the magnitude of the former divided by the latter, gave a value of 0.9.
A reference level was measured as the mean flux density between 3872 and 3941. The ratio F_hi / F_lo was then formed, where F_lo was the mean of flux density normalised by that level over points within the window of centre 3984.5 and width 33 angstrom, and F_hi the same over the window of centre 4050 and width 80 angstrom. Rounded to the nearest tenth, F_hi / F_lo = 1.3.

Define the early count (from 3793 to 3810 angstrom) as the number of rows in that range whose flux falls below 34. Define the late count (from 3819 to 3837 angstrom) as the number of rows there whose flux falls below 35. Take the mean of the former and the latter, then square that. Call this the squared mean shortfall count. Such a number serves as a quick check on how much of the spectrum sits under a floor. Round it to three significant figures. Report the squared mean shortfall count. 100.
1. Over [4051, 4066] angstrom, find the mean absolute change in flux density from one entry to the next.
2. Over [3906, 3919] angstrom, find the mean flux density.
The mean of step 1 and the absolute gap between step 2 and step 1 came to 15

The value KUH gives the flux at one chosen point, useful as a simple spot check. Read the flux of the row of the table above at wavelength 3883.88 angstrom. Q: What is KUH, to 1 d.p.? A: 23.9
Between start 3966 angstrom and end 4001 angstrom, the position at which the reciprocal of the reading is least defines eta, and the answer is 3989.02 angstrom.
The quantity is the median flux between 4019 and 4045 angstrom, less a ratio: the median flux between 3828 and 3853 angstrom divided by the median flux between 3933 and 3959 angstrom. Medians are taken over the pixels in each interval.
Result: 41.8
